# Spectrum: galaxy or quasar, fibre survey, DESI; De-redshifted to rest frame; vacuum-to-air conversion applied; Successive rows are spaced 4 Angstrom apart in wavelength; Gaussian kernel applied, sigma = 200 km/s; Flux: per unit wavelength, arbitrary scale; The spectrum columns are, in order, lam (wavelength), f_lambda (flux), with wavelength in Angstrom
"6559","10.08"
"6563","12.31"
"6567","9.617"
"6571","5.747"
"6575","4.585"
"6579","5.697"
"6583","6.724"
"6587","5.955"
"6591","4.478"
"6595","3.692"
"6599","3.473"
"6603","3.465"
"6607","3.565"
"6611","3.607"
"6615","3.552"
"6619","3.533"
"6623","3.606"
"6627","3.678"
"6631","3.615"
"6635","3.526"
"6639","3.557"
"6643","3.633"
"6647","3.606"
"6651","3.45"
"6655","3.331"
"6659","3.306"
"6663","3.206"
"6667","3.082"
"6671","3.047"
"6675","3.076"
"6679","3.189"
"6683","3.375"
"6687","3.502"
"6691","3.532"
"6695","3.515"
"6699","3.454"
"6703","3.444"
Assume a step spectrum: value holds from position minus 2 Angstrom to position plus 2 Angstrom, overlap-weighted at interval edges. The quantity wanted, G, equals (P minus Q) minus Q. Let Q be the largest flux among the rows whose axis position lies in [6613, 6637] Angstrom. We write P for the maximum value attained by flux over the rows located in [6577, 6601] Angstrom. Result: -0.6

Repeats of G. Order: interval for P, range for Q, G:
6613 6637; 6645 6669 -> -3.5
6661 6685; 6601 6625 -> -3.8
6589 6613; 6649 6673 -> -2.4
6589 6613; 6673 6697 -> -2.6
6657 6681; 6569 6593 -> -10.1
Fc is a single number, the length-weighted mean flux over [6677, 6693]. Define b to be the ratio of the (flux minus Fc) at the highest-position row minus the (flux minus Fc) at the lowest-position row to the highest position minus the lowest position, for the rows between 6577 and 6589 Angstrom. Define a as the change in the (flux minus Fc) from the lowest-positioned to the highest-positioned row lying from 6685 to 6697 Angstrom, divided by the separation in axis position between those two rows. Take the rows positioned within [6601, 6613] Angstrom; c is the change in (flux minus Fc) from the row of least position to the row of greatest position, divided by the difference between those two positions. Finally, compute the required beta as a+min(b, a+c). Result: 0.02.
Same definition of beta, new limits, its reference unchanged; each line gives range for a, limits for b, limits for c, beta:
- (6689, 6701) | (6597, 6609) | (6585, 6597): -0.30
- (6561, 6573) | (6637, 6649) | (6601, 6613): -1.62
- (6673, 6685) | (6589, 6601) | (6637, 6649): -0.09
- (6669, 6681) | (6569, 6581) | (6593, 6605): 0.01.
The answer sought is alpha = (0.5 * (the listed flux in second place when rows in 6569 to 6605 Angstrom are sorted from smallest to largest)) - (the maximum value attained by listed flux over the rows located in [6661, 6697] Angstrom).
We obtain -1.8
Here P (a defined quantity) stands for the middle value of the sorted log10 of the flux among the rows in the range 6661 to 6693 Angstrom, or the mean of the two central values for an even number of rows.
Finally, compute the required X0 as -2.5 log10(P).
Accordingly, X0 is 0.74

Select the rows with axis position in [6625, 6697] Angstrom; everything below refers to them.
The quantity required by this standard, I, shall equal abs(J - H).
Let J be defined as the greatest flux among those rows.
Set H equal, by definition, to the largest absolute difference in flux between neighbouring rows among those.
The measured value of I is 3.49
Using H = 0.19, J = 3.678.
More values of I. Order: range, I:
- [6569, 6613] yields 5.25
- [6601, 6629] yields 3.58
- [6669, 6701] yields 3.35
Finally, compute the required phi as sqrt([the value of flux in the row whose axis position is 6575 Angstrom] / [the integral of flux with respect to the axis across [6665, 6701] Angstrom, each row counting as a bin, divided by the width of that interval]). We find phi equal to 1.18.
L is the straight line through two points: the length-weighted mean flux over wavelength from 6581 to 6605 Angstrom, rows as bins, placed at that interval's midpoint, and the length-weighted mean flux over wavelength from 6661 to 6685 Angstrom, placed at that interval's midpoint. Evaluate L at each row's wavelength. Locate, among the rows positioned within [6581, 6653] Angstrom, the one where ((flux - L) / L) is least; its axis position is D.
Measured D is 6599 Angstrom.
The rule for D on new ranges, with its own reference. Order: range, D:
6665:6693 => 6667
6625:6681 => 6635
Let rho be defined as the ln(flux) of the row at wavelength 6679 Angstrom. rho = 1.16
